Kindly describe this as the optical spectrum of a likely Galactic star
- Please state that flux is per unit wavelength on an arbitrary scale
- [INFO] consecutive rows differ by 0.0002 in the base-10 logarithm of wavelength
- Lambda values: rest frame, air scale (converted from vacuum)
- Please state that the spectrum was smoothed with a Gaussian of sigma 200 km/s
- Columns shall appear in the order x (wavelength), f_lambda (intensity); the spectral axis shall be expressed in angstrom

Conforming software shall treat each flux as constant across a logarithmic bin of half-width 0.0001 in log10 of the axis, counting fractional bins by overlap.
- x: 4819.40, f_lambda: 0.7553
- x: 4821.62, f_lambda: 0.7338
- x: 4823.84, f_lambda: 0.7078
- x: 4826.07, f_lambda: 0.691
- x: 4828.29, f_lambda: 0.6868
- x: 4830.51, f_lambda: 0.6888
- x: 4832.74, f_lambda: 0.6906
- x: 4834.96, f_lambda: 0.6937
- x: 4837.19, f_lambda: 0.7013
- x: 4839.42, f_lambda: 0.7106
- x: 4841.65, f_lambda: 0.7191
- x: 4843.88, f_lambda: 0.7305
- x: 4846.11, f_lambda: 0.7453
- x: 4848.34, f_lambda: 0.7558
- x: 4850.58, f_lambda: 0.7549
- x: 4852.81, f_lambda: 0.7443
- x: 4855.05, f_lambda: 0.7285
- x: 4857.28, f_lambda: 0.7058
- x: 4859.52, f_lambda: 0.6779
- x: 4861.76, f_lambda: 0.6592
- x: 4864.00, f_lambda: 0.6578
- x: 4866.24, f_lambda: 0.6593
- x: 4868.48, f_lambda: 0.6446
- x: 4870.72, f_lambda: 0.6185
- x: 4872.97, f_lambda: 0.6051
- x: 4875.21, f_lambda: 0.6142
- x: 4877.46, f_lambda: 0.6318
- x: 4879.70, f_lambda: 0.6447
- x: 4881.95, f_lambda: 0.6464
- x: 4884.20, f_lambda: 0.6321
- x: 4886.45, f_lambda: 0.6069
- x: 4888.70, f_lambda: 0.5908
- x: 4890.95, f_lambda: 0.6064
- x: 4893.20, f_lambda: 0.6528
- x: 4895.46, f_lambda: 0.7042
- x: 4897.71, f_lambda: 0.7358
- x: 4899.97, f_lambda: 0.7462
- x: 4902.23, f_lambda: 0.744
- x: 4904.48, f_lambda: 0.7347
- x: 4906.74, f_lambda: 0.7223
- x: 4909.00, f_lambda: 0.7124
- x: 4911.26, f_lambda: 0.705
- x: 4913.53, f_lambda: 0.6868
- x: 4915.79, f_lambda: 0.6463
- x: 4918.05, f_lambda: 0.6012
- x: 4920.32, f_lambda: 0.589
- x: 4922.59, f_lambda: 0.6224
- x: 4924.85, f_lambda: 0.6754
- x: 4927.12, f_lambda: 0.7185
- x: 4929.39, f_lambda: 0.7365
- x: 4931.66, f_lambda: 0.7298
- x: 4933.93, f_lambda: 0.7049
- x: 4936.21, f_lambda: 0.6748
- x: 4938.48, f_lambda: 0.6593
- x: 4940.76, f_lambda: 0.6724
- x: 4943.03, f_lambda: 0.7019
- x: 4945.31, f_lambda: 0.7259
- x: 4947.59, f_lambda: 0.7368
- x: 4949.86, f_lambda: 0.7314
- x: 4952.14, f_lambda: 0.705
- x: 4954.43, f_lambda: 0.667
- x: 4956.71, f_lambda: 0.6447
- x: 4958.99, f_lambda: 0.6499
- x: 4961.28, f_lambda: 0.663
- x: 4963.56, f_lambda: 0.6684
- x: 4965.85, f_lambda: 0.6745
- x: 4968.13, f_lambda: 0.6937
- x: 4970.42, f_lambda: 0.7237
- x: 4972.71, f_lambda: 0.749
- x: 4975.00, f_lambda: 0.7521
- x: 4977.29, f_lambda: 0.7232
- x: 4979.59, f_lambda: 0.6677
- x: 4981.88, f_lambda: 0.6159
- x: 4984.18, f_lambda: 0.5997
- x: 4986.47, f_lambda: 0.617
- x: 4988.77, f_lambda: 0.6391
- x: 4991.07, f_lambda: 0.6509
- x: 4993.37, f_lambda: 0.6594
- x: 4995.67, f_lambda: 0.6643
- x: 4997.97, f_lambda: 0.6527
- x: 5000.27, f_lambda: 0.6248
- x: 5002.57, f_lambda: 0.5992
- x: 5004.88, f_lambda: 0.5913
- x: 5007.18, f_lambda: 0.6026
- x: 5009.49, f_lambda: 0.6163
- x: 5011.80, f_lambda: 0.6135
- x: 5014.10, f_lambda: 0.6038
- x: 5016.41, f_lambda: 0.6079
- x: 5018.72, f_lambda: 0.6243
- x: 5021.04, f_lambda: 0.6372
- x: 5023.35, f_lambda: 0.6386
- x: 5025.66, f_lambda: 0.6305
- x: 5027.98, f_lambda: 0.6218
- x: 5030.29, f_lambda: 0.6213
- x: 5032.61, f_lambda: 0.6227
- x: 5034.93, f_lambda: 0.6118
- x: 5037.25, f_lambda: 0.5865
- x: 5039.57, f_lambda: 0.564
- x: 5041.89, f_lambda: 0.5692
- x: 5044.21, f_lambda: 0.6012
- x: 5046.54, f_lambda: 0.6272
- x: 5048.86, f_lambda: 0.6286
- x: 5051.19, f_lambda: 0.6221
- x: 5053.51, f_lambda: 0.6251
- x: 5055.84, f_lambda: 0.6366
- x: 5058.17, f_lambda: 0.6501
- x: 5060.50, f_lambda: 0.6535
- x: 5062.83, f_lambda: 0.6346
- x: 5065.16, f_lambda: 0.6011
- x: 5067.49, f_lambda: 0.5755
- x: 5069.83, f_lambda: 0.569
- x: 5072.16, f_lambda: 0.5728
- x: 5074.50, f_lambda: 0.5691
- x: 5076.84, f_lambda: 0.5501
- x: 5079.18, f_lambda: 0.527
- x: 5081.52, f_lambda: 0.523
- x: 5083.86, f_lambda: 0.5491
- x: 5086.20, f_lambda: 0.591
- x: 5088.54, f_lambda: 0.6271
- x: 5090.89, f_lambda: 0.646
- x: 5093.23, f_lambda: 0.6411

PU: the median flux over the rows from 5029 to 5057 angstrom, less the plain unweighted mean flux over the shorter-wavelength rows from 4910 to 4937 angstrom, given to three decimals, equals -0.053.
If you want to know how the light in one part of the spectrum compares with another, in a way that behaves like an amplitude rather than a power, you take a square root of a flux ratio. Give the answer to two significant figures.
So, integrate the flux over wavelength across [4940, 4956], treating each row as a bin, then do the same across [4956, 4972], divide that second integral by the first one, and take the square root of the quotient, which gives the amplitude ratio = 0.98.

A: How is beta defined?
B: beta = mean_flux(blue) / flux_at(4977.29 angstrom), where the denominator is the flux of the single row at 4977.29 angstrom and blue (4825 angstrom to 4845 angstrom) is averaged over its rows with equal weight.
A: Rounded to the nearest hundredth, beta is 0.97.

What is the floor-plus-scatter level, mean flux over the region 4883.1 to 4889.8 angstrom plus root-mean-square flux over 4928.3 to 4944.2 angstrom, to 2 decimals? 1.31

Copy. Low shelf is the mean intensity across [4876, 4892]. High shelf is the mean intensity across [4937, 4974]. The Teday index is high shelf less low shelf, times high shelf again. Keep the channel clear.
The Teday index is 0.048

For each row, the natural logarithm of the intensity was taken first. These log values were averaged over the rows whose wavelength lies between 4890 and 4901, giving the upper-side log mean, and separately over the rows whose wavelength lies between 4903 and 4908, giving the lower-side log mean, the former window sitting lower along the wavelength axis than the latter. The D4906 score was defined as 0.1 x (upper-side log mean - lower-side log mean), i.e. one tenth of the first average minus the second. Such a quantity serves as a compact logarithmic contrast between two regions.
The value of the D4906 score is -0.006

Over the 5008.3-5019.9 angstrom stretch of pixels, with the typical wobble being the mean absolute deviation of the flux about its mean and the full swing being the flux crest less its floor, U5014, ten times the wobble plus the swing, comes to 0.08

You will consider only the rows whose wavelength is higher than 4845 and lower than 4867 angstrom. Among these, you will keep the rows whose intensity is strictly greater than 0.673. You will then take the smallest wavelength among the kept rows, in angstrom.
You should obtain 4846.11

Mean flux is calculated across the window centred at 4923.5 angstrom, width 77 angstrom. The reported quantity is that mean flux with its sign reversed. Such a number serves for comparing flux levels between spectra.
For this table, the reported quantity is -0.682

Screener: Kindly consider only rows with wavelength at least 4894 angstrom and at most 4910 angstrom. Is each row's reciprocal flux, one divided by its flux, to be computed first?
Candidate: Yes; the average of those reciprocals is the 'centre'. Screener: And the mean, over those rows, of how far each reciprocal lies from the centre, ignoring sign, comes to 0.025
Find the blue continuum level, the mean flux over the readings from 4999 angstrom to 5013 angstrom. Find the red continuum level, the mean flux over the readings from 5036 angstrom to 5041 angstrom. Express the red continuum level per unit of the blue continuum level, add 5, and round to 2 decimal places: 5.95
